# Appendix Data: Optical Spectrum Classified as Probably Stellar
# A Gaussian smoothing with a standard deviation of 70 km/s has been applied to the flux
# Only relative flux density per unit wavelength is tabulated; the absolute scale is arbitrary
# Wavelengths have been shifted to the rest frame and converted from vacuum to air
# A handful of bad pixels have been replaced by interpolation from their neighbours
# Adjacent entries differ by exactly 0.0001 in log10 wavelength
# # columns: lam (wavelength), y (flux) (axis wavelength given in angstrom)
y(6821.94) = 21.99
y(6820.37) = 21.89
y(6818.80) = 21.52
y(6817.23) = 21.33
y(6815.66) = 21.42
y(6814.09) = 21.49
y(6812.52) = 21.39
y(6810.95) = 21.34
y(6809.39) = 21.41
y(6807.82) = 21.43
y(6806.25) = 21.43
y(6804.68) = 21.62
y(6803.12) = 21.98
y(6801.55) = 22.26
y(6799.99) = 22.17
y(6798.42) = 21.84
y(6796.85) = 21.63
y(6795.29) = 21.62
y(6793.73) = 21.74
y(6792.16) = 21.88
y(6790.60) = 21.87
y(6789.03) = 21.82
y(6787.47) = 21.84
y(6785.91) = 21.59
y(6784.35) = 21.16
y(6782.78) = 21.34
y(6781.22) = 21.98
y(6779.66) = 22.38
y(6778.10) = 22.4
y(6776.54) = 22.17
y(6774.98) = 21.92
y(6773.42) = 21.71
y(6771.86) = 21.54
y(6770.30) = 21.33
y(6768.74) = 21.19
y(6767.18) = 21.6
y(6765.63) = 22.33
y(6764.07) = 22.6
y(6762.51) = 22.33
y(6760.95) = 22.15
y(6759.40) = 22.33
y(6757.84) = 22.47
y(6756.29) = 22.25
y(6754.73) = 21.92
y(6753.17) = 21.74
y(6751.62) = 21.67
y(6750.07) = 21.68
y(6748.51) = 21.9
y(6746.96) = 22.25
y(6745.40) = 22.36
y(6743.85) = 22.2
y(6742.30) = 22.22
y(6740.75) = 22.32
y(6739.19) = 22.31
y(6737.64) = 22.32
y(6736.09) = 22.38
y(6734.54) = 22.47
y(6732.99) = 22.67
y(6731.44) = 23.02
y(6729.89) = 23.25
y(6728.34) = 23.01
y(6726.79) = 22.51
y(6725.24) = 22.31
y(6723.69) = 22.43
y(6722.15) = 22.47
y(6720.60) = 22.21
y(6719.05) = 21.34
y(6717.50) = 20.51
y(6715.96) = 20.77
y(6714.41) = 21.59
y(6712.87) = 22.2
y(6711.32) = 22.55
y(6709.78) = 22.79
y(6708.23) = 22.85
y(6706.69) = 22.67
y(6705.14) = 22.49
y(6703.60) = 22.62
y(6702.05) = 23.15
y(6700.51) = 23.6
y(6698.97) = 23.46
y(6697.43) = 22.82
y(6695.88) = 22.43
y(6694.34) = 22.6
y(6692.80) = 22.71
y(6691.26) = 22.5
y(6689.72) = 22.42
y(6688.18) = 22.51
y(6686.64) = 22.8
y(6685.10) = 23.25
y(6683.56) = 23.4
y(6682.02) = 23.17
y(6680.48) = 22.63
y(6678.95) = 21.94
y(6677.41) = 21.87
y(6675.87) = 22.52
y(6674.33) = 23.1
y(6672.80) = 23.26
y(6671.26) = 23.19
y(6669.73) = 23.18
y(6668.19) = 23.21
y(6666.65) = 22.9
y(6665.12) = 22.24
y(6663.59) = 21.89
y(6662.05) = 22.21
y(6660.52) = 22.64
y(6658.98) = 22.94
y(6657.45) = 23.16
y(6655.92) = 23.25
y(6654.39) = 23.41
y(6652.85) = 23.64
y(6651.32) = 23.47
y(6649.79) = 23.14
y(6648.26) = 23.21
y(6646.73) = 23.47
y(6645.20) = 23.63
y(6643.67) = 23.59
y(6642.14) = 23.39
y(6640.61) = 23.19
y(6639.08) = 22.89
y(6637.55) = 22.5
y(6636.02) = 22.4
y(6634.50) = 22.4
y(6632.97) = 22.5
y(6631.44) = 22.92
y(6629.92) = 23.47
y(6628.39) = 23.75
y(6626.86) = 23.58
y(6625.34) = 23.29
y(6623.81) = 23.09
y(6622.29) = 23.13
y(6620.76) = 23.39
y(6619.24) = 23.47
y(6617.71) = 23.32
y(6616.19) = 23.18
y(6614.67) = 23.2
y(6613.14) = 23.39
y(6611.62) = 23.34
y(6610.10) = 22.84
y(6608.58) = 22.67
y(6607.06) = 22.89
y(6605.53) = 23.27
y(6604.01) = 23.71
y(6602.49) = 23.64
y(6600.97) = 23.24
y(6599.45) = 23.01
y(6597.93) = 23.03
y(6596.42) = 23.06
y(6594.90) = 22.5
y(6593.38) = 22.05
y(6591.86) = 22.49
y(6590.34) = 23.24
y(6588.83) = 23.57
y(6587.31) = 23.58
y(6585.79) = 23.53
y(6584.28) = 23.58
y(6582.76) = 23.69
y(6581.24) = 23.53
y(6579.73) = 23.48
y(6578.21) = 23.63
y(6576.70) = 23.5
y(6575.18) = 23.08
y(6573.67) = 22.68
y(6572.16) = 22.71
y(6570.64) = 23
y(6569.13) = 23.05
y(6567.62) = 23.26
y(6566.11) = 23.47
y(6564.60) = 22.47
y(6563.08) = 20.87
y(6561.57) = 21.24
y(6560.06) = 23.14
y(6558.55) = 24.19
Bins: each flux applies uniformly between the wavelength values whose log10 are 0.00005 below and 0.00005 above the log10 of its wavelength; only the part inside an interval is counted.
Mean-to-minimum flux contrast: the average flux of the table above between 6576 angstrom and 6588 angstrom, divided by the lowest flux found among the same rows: 1.00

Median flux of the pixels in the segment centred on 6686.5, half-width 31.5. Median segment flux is 22.7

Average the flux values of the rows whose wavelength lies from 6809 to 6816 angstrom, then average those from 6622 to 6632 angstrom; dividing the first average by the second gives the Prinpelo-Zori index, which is 0.92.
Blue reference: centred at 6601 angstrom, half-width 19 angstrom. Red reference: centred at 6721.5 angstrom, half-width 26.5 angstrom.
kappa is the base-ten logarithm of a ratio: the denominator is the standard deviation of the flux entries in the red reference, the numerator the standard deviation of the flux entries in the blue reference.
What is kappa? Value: -0.18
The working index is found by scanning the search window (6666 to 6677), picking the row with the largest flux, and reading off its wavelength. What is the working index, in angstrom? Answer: 6672.80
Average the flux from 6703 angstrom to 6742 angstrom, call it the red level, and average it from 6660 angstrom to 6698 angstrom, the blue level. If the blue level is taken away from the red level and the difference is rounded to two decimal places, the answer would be -0.37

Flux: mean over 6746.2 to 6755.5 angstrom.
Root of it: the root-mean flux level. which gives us 4.68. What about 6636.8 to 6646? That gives 4.82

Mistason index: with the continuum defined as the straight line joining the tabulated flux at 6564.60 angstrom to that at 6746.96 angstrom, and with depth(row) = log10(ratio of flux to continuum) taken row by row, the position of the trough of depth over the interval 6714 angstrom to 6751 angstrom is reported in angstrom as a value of 6717.50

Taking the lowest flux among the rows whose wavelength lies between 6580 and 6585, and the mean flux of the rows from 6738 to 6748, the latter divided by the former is 0.95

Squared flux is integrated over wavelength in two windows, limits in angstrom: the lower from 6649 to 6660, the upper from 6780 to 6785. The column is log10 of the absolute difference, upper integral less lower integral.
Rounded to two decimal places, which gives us 3.56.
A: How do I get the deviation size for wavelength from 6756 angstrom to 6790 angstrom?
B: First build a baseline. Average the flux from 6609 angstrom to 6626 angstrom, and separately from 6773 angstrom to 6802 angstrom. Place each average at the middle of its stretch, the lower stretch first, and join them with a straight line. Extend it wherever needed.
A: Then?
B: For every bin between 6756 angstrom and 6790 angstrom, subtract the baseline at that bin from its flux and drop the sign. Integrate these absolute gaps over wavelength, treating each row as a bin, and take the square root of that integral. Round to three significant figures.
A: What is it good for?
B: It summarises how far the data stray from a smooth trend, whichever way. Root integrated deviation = 3.40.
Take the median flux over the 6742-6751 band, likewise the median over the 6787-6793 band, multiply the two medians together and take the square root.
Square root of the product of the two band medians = 22.0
